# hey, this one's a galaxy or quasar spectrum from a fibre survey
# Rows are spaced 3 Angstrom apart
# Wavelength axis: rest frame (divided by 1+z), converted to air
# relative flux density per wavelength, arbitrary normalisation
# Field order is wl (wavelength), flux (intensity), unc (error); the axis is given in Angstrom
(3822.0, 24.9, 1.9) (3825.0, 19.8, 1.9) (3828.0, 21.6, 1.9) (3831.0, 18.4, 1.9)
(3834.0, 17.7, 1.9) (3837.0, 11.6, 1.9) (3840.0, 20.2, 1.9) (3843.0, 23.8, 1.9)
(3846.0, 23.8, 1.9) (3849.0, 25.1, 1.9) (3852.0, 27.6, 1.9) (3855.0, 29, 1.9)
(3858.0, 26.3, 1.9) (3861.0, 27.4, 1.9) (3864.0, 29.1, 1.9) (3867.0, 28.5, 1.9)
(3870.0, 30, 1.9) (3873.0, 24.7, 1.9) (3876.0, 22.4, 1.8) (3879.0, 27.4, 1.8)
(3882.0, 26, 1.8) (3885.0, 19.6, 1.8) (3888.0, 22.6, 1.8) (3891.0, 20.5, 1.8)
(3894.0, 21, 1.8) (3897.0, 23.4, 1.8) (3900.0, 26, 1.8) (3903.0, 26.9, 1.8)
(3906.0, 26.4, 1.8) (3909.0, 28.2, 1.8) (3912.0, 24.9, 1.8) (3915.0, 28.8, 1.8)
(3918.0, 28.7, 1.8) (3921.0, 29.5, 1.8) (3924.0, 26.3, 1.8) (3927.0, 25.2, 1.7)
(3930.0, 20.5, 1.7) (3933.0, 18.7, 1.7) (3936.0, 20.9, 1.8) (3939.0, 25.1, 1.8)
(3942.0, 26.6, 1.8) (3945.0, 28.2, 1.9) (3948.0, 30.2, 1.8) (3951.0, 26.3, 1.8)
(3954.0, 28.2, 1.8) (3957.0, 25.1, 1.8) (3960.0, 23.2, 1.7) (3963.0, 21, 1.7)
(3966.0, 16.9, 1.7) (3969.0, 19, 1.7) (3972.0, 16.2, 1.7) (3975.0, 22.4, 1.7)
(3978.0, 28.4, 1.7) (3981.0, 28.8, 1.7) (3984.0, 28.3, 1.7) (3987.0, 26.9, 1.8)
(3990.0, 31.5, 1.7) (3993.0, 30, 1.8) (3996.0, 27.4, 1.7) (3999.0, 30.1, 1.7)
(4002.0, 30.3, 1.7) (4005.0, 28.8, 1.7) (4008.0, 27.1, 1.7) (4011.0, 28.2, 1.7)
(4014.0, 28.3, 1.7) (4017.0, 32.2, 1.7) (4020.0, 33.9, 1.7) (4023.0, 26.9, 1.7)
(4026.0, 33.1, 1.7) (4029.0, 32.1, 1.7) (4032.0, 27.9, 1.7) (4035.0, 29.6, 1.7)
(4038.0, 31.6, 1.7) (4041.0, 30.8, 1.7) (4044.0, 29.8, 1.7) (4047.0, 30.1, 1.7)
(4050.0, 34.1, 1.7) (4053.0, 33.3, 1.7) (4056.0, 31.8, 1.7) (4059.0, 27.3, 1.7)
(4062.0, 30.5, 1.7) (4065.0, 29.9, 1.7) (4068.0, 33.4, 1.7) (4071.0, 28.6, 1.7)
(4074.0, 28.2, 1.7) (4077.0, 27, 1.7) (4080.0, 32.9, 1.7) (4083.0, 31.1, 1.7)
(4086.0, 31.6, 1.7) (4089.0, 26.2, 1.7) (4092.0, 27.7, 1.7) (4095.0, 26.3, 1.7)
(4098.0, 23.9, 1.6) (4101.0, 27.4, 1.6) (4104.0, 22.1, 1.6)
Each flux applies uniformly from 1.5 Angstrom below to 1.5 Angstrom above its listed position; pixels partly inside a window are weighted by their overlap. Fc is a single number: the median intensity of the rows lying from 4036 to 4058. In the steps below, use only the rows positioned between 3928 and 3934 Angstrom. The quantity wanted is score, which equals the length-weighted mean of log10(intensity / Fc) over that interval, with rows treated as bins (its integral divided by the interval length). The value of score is -0.20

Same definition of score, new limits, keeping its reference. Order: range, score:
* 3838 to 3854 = -0.13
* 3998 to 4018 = -0.04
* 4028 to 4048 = -0.02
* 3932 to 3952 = -0.10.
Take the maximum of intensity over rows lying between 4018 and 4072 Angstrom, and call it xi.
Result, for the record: 34.1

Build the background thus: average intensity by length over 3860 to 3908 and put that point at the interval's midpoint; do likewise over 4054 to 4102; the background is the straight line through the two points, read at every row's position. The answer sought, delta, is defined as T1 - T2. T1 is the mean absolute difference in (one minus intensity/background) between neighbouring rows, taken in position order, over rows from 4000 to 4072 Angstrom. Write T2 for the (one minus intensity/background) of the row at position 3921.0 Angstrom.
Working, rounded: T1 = 0.088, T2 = -0.14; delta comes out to 0.23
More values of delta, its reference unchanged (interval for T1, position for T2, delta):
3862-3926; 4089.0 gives -0.01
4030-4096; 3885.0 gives -0.14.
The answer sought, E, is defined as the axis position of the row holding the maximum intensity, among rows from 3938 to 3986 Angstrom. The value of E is 3948.0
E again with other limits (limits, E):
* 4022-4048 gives 4026.0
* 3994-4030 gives 4020.0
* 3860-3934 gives 3870.0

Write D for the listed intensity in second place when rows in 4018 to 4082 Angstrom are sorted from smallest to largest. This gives 27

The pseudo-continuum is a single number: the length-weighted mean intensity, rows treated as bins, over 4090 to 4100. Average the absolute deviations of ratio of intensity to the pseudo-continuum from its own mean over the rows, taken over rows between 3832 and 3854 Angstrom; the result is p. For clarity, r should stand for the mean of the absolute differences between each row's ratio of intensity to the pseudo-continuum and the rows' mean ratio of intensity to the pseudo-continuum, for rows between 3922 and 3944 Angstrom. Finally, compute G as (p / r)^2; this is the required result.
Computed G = 2.2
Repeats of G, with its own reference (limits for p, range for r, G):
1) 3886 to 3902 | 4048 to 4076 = 0.6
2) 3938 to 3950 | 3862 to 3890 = 0.3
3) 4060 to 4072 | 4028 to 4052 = 1.0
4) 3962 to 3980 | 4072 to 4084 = 2.2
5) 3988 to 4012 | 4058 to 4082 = 0.4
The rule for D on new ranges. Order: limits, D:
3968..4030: 19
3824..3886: 17.7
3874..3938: 19.6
